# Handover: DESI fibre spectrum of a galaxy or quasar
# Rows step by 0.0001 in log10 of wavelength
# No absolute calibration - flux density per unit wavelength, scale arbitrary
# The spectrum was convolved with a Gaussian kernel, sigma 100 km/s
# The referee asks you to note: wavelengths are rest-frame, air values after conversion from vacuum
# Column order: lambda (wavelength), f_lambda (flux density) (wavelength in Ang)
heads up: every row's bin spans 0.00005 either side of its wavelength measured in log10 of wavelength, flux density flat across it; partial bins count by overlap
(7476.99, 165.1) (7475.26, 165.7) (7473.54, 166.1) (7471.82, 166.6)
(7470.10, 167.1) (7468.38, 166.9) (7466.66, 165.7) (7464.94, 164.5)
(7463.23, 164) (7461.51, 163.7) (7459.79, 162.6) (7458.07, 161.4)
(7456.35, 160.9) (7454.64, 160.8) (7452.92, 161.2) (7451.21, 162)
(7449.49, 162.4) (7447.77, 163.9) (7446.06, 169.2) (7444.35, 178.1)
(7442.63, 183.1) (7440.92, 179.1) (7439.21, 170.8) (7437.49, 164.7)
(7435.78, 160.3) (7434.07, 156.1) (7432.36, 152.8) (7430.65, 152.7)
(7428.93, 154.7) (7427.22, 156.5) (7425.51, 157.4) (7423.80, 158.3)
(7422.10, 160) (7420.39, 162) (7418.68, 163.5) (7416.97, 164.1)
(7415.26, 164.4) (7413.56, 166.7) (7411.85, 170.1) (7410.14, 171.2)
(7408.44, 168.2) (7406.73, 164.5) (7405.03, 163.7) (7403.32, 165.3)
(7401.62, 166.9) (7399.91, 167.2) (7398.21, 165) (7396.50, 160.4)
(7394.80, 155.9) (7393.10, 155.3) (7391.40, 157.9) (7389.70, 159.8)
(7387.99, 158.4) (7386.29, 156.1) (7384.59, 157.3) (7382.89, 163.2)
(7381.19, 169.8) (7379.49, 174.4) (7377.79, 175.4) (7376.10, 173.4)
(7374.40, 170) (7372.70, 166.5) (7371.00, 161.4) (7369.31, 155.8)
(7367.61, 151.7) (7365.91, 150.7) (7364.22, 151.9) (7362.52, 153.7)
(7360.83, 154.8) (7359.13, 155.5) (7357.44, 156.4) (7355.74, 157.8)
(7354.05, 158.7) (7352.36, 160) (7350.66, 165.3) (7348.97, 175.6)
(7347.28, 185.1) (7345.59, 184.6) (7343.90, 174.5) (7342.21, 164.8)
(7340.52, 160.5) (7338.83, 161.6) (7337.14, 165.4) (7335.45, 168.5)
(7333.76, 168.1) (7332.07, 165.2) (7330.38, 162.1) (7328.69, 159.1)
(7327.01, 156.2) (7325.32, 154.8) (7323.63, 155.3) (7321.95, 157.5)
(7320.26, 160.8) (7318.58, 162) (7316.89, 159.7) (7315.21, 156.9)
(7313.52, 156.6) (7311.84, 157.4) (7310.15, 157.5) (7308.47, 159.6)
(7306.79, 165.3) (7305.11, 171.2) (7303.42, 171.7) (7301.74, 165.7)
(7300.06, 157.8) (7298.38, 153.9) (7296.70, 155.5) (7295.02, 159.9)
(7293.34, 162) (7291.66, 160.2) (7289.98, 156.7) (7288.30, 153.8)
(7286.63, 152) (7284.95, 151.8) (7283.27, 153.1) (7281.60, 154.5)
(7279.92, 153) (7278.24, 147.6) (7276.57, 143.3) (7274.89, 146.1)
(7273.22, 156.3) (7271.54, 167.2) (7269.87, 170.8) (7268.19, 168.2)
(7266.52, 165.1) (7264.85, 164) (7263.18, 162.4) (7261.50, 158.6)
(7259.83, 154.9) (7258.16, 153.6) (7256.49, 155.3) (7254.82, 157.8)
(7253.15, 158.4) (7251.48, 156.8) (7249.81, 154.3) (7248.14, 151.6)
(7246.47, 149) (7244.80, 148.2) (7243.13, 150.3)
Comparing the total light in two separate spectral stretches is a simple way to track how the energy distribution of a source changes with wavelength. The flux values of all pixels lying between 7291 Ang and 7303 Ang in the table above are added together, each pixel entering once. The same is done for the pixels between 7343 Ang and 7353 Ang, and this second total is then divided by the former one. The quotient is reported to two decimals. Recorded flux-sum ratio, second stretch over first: 0.94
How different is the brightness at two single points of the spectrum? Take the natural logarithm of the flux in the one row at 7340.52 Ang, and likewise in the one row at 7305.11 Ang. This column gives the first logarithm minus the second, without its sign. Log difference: 0.065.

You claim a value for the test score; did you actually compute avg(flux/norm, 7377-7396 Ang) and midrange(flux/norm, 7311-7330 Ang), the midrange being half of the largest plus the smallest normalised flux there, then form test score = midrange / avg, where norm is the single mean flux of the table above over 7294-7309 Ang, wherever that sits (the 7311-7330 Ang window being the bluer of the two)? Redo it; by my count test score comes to 0.98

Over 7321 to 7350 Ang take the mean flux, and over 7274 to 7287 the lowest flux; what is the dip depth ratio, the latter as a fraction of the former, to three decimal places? 0.864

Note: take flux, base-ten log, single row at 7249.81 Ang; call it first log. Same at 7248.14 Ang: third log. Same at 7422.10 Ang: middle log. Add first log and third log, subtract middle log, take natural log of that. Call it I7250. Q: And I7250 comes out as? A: 0.77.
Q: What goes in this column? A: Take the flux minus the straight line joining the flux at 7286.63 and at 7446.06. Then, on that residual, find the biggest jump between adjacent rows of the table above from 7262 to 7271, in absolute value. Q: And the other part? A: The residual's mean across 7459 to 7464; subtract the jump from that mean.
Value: -10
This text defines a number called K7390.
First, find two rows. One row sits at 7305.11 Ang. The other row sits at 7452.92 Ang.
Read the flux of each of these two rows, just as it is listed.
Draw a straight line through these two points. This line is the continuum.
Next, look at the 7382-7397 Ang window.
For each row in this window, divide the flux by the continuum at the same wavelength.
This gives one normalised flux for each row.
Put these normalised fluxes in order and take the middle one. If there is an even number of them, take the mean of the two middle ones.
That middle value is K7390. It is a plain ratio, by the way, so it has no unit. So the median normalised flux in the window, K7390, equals 0.95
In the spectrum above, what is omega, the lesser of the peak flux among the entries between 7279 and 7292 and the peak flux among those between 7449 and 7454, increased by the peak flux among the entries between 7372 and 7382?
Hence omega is 336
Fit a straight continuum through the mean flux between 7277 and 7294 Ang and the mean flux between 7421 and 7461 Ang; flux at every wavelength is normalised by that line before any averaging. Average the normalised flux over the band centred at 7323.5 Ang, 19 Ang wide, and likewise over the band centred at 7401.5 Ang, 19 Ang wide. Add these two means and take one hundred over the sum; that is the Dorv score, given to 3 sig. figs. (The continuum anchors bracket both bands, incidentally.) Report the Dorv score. 49.1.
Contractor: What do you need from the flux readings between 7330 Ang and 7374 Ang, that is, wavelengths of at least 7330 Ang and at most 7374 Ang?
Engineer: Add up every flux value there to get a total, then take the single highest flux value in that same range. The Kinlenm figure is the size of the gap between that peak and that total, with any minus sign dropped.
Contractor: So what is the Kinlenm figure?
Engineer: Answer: 4051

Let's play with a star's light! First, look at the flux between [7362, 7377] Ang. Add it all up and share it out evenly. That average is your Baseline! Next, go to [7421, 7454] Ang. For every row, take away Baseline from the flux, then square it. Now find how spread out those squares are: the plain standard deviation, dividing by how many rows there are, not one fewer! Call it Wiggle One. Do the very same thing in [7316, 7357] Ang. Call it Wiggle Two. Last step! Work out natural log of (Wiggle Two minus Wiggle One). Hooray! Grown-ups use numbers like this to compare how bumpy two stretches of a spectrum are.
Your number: 3.2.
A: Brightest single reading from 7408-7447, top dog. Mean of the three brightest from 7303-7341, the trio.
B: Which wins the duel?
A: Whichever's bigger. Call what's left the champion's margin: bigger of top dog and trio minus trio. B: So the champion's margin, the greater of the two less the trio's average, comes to 13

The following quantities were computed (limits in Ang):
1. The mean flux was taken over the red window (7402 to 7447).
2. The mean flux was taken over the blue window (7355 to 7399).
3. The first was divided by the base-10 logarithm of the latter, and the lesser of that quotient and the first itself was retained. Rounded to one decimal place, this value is 74.6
